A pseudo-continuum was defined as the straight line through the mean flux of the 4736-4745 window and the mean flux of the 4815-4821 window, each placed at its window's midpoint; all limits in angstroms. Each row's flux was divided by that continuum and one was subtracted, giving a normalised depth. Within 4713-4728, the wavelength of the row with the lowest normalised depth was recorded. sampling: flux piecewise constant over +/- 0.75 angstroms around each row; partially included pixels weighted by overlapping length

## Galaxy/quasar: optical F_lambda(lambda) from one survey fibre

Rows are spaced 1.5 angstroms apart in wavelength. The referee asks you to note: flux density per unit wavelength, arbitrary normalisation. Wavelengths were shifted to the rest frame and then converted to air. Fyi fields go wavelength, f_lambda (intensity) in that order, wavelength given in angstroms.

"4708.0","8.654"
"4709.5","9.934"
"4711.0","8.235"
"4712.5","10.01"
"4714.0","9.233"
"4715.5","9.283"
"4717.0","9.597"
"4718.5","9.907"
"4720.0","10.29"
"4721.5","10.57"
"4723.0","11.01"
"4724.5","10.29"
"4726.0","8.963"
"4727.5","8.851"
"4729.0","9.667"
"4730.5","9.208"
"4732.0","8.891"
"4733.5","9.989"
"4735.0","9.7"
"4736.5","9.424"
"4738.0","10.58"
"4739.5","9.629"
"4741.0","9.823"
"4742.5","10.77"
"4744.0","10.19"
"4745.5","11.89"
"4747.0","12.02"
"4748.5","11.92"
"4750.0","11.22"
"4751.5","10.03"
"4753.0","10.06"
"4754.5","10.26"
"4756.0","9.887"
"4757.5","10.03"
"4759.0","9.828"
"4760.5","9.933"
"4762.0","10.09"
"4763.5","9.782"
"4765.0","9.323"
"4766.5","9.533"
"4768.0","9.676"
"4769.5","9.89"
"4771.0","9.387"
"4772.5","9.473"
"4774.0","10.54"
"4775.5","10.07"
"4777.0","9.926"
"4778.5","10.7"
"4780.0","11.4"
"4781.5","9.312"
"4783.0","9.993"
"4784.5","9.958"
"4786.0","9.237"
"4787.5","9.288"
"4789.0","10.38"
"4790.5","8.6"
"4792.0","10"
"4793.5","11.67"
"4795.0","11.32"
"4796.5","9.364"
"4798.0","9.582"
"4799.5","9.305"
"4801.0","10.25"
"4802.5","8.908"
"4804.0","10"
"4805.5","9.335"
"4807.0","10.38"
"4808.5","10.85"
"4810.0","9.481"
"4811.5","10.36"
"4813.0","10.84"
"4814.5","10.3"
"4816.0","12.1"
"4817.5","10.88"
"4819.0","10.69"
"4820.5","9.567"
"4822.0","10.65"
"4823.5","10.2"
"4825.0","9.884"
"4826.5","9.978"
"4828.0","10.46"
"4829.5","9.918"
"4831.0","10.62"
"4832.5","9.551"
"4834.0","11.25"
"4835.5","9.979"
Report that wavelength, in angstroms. 4727.5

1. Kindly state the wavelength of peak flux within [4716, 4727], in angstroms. 4723.0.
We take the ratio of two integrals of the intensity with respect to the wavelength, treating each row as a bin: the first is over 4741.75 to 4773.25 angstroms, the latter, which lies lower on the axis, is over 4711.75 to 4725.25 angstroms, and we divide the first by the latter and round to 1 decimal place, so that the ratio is 2.4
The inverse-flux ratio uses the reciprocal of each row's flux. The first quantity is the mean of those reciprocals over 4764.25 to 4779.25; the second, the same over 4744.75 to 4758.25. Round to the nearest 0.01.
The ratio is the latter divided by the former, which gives 0.92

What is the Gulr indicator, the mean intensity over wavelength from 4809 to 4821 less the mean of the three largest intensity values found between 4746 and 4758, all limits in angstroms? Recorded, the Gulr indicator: -1.2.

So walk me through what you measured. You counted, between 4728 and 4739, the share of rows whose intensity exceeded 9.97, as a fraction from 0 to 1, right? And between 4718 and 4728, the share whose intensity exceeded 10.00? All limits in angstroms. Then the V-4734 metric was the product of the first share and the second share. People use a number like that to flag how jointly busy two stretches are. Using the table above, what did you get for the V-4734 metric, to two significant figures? 0.16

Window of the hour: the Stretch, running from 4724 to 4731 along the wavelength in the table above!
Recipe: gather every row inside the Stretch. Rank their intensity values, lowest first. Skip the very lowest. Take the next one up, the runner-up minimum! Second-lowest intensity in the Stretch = 8.963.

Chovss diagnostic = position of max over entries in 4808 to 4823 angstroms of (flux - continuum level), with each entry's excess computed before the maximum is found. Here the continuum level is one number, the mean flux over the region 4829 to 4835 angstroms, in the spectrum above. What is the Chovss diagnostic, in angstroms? 4816.0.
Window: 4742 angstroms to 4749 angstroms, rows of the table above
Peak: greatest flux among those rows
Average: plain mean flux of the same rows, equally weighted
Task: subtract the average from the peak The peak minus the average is 0.66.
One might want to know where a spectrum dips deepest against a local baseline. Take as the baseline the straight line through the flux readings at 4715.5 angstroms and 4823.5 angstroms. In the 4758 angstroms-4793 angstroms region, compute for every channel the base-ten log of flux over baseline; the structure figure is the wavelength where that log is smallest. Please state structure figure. 4790.5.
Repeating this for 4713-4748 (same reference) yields 4727.5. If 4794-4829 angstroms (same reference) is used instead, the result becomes 4802.5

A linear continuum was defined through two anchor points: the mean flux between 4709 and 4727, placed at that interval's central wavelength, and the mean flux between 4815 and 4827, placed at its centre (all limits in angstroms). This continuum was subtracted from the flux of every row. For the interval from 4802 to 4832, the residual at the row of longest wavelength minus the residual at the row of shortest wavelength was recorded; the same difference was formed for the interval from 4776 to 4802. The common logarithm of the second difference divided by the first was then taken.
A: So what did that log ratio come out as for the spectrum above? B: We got -1.0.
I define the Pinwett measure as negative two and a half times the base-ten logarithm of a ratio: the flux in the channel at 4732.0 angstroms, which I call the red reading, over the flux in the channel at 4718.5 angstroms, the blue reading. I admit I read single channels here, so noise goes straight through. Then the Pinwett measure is 0.12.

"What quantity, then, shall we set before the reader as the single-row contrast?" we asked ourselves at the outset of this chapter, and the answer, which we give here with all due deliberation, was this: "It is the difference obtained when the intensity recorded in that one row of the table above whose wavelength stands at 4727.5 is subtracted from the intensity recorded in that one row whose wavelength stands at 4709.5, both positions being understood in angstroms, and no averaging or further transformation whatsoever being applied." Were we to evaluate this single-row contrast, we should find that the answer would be 1.1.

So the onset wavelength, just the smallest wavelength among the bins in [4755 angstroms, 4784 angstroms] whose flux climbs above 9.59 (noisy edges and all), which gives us 4756.0 angstroms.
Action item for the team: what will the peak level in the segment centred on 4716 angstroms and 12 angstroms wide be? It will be 10.57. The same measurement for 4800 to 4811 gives 10.85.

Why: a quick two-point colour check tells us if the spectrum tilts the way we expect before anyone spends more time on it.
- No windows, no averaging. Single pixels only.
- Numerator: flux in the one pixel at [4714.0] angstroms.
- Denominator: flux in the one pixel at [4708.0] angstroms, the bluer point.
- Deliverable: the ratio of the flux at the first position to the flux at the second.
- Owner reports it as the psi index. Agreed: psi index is 1.07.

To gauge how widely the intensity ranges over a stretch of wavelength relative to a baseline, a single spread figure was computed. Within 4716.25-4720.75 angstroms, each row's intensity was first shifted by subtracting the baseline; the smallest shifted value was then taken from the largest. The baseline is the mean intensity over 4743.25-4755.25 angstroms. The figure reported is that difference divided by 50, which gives 0.014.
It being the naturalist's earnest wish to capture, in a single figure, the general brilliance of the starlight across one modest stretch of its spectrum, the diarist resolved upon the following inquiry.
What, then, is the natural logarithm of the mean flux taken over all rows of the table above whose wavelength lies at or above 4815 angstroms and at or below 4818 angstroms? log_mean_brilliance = 2.44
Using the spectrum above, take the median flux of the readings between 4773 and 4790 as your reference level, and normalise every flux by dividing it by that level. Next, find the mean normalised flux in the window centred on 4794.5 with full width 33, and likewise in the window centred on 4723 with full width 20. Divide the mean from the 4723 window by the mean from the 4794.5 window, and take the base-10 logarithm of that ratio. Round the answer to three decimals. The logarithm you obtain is -0.013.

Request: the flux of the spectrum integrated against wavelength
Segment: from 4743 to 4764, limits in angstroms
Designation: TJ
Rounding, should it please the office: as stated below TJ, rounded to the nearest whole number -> 221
